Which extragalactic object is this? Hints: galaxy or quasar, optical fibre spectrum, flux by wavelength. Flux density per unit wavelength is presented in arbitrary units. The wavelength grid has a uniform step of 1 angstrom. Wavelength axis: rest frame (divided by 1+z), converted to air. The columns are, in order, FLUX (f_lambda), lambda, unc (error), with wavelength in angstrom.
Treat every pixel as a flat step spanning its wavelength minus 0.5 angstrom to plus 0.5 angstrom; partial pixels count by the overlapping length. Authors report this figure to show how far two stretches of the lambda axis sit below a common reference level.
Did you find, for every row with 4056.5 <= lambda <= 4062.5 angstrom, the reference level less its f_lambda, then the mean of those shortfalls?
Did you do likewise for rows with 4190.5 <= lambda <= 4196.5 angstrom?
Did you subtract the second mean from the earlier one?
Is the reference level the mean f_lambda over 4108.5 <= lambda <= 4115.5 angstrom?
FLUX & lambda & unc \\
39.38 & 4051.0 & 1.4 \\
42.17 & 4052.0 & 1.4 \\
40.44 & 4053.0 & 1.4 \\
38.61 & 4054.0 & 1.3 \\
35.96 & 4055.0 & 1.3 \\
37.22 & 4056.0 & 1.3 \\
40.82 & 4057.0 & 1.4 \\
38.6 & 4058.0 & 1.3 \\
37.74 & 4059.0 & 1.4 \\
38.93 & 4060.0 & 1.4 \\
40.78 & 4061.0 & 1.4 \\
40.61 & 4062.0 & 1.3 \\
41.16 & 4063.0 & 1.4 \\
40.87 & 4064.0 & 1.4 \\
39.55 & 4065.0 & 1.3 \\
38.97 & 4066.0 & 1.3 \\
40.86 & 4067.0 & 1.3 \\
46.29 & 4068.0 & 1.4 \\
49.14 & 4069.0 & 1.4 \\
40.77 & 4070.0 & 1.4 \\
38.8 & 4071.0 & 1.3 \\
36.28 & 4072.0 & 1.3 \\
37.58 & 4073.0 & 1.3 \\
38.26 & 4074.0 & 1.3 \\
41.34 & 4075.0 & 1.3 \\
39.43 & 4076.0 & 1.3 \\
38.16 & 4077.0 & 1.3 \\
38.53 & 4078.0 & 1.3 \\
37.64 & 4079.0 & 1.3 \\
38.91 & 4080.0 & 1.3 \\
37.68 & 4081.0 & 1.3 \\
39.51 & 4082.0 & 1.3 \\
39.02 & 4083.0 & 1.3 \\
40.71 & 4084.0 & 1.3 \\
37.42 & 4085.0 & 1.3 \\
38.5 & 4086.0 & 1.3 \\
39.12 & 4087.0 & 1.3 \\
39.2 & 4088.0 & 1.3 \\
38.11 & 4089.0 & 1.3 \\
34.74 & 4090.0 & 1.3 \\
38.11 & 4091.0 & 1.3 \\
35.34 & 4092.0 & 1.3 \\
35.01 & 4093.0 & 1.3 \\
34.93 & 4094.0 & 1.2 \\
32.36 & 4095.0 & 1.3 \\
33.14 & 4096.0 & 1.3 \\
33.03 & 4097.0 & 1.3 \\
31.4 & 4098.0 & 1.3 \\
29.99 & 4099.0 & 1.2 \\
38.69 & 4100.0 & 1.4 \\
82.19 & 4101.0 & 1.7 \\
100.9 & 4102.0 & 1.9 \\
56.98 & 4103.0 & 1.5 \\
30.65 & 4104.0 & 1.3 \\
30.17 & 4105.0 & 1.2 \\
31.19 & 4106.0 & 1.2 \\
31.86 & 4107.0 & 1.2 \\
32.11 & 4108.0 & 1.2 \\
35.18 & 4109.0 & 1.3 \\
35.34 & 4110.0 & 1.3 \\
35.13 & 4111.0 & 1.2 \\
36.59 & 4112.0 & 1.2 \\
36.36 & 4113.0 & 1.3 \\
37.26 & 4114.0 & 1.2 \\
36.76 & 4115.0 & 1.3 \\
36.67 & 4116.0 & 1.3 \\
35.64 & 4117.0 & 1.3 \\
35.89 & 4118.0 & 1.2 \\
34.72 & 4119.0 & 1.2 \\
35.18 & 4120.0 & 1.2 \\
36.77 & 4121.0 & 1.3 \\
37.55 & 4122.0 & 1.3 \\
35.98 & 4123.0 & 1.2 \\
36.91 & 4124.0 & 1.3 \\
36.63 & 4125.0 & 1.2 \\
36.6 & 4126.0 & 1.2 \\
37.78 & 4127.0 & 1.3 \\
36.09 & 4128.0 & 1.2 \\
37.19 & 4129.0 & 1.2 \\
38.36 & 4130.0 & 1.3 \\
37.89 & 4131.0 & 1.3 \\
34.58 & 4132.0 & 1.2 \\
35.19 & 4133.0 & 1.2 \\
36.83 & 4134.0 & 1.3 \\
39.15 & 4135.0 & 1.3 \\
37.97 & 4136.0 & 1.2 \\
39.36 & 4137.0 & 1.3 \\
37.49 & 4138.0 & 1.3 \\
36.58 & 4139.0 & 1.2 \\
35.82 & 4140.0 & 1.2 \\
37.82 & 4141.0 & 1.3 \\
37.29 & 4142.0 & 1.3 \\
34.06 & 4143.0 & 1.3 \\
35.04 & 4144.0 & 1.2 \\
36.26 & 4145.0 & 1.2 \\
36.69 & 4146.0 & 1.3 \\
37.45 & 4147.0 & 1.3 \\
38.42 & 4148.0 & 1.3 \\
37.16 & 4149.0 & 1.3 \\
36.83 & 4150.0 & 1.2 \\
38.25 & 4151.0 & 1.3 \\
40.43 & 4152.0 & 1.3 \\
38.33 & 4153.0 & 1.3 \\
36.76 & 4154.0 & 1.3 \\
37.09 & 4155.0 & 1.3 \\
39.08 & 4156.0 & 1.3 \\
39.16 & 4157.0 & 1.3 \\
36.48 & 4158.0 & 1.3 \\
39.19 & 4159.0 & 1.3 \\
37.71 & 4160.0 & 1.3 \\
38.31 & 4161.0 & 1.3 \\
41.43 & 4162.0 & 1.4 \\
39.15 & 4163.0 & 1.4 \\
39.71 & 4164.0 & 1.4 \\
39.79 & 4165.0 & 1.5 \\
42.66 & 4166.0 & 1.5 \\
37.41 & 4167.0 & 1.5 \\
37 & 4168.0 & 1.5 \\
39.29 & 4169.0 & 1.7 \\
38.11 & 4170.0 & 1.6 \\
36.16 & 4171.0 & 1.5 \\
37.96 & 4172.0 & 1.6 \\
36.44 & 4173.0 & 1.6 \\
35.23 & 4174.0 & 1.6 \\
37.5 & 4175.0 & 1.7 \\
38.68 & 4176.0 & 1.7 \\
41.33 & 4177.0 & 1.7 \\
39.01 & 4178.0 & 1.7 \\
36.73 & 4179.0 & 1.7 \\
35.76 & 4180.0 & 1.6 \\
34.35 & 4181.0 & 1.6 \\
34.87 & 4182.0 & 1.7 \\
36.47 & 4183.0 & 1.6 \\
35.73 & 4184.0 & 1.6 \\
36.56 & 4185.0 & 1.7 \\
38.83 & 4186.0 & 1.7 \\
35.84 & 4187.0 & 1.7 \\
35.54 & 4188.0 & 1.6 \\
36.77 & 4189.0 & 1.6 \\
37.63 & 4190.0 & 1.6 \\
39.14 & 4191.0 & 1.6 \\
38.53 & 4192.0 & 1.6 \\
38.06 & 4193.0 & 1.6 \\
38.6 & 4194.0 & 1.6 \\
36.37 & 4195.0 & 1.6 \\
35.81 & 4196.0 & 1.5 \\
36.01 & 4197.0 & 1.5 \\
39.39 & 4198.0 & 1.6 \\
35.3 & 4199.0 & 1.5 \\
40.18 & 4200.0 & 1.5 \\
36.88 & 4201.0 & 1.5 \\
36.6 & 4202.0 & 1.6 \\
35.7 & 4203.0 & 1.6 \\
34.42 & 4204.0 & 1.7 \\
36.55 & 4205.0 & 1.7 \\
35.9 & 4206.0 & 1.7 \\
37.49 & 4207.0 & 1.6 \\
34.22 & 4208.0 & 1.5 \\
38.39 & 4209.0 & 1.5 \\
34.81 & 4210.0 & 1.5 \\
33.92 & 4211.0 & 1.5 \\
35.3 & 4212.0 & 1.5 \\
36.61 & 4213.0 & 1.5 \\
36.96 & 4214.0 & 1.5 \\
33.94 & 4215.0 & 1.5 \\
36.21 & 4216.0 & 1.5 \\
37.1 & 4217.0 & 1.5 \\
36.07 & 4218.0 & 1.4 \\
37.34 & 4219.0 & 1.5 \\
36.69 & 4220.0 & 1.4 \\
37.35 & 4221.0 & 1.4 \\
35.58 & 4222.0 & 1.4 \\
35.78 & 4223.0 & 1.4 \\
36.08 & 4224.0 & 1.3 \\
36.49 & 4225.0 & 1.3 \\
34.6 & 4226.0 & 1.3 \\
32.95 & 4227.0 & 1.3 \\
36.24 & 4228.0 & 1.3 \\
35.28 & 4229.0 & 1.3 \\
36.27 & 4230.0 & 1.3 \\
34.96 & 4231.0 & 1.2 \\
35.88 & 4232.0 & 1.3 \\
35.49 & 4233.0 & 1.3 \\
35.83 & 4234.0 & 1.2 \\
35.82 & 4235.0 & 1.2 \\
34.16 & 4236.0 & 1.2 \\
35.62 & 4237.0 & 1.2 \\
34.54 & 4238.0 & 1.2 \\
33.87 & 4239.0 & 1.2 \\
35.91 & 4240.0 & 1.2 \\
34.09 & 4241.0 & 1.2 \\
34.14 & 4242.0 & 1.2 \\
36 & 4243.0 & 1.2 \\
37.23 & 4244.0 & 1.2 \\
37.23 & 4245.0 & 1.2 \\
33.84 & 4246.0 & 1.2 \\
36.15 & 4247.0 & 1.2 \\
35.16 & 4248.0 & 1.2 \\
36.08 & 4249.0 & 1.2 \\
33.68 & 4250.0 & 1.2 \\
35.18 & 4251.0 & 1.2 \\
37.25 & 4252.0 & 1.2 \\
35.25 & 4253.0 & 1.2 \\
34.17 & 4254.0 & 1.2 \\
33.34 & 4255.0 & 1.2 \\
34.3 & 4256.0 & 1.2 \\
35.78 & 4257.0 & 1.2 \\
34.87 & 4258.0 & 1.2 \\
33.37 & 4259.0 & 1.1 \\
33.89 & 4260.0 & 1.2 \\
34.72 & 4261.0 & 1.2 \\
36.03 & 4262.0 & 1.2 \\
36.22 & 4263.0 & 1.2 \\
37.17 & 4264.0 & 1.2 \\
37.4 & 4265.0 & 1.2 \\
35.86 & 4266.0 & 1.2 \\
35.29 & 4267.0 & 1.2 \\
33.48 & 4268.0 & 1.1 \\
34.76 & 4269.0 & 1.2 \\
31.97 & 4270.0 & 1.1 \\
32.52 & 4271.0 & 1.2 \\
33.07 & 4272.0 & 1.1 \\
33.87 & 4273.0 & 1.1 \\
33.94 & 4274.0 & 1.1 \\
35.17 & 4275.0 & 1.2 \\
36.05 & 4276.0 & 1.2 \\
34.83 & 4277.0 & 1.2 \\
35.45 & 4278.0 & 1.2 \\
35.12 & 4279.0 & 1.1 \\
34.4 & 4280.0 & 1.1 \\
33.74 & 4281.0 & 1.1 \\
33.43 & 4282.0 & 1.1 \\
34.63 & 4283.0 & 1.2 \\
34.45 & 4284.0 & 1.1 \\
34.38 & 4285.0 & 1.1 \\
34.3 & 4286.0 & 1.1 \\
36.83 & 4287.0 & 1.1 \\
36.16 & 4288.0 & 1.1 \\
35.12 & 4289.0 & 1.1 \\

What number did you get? -1.8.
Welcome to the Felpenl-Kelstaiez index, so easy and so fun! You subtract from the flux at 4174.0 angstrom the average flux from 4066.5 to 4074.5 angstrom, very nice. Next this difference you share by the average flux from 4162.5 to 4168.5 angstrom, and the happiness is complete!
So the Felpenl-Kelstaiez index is -0.147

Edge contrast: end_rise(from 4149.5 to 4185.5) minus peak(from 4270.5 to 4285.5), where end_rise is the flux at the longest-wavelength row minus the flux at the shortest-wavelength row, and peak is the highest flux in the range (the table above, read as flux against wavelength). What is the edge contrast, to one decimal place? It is -36.3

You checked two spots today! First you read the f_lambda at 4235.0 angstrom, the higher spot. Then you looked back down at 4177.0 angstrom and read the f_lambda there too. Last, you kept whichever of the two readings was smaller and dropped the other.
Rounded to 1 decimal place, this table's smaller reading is 35.8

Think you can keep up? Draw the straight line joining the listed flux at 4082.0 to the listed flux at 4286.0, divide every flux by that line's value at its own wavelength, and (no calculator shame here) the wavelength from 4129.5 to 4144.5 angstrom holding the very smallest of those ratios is 4143.0 angstrom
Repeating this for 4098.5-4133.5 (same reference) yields 4099.0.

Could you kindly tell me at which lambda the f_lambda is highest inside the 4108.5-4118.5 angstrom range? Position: 4114.0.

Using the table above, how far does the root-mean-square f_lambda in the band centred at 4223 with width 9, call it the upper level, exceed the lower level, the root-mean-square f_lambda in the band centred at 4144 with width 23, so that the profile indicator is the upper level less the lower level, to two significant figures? -1.4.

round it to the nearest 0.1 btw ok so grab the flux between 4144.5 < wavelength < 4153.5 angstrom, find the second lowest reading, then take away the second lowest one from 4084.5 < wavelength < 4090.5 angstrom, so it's -0.7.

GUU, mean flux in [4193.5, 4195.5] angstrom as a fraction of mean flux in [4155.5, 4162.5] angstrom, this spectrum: 0.97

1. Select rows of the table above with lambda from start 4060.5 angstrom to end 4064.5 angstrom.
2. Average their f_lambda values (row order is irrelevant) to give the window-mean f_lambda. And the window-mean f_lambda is 41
